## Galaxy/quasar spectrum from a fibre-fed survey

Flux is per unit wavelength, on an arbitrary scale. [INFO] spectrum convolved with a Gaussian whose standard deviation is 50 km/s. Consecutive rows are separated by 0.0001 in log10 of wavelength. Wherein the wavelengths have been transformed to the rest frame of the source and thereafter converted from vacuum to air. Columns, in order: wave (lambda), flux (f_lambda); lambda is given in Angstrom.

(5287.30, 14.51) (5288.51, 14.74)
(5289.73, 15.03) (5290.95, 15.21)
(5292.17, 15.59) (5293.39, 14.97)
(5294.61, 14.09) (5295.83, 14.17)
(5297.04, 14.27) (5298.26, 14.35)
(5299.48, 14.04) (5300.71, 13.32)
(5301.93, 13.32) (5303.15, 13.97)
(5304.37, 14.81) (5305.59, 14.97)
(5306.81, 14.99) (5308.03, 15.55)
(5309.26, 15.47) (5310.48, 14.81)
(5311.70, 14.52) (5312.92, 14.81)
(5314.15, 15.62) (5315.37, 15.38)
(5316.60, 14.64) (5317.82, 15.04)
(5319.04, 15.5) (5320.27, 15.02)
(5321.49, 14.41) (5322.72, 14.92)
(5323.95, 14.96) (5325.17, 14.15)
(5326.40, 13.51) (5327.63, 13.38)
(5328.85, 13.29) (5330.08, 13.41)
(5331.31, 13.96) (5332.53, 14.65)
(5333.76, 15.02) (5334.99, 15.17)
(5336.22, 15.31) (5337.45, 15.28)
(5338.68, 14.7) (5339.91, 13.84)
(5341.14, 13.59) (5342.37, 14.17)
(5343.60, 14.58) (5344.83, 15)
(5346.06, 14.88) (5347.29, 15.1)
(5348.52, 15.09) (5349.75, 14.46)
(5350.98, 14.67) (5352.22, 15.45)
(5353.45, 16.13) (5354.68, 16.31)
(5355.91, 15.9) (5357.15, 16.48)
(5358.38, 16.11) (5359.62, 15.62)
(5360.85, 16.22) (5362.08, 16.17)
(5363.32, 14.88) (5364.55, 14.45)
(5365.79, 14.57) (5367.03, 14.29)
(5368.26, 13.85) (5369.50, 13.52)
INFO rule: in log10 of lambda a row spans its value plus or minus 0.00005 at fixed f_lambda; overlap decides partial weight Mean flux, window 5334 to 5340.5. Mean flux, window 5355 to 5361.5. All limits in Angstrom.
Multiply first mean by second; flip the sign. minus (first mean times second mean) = -239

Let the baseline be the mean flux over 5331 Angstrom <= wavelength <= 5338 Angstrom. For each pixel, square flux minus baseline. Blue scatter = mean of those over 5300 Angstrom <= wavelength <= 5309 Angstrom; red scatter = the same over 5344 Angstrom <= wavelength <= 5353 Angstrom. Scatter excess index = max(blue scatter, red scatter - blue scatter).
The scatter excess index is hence 0.9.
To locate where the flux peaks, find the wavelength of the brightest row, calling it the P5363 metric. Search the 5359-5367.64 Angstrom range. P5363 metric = 5360.85 Angstrom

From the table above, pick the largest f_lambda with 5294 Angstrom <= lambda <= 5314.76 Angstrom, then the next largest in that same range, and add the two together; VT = 31.2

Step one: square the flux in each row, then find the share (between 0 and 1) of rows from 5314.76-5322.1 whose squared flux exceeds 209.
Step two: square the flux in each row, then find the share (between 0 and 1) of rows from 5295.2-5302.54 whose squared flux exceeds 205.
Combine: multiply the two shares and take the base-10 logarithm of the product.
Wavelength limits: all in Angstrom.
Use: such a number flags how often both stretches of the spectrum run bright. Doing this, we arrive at -0.9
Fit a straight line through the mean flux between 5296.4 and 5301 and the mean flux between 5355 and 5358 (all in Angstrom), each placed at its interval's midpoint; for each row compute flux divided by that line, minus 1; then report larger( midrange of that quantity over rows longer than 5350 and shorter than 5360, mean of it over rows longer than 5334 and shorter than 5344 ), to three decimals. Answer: -0.033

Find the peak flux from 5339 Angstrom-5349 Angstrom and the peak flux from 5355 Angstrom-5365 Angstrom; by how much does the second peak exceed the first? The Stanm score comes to 1.4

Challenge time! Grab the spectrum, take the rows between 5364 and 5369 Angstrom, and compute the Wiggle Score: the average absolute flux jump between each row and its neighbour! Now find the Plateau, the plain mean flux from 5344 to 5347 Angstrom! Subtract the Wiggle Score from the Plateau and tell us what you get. 14.66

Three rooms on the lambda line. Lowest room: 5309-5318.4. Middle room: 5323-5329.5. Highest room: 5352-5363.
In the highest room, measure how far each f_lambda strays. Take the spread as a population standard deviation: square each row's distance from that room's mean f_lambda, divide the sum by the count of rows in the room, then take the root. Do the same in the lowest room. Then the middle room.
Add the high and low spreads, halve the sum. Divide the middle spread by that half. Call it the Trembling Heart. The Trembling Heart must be 1.81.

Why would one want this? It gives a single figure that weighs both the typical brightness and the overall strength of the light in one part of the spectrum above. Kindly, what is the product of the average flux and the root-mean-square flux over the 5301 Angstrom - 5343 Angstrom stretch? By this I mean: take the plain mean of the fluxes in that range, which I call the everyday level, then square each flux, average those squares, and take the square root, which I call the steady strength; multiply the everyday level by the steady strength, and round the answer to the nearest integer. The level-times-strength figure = 213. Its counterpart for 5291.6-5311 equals 212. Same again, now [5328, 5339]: 211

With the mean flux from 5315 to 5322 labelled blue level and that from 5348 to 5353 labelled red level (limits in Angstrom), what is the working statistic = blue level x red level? 224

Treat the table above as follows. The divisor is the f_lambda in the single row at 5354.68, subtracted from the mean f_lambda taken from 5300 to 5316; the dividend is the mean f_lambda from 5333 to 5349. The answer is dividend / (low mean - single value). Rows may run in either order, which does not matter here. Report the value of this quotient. -9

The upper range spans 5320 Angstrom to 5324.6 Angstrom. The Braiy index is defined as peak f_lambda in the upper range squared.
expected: 226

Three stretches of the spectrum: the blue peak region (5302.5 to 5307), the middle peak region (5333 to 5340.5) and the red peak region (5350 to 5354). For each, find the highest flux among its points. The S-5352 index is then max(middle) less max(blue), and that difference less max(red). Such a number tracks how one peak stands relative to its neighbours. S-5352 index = -15.8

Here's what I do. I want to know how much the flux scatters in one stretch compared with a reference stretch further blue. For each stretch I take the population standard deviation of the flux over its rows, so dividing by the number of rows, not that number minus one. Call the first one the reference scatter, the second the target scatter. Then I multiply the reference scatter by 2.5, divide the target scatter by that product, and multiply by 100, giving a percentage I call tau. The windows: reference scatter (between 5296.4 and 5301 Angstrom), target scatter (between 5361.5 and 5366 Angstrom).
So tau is 67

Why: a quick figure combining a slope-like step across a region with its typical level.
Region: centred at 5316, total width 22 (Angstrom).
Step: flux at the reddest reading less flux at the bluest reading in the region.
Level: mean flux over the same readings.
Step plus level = 13.4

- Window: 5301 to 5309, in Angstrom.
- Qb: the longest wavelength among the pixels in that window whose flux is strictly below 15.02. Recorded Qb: 5306.81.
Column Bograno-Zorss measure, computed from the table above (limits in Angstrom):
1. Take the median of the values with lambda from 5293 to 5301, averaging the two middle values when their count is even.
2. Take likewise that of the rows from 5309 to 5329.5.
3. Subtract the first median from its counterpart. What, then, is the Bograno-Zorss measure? 0.6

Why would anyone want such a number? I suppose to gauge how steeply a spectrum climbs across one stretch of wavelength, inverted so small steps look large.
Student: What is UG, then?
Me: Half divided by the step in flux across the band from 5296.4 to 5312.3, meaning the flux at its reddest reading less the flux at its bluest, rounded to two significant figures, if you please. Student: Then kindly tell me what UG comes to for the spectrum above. 2.0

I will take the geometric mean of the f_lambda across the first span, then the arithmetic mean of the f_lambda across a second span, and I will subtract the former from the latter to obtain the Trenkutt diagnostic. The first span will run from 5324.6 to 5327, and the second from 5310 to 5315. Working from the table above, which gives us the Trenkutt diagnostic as 1.1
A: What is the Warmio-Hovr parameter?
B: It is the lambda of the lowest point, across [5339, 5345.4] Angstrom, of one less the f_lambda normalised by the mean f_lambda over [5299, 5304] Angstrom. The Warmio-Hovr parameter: 5344.83 Angstrom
